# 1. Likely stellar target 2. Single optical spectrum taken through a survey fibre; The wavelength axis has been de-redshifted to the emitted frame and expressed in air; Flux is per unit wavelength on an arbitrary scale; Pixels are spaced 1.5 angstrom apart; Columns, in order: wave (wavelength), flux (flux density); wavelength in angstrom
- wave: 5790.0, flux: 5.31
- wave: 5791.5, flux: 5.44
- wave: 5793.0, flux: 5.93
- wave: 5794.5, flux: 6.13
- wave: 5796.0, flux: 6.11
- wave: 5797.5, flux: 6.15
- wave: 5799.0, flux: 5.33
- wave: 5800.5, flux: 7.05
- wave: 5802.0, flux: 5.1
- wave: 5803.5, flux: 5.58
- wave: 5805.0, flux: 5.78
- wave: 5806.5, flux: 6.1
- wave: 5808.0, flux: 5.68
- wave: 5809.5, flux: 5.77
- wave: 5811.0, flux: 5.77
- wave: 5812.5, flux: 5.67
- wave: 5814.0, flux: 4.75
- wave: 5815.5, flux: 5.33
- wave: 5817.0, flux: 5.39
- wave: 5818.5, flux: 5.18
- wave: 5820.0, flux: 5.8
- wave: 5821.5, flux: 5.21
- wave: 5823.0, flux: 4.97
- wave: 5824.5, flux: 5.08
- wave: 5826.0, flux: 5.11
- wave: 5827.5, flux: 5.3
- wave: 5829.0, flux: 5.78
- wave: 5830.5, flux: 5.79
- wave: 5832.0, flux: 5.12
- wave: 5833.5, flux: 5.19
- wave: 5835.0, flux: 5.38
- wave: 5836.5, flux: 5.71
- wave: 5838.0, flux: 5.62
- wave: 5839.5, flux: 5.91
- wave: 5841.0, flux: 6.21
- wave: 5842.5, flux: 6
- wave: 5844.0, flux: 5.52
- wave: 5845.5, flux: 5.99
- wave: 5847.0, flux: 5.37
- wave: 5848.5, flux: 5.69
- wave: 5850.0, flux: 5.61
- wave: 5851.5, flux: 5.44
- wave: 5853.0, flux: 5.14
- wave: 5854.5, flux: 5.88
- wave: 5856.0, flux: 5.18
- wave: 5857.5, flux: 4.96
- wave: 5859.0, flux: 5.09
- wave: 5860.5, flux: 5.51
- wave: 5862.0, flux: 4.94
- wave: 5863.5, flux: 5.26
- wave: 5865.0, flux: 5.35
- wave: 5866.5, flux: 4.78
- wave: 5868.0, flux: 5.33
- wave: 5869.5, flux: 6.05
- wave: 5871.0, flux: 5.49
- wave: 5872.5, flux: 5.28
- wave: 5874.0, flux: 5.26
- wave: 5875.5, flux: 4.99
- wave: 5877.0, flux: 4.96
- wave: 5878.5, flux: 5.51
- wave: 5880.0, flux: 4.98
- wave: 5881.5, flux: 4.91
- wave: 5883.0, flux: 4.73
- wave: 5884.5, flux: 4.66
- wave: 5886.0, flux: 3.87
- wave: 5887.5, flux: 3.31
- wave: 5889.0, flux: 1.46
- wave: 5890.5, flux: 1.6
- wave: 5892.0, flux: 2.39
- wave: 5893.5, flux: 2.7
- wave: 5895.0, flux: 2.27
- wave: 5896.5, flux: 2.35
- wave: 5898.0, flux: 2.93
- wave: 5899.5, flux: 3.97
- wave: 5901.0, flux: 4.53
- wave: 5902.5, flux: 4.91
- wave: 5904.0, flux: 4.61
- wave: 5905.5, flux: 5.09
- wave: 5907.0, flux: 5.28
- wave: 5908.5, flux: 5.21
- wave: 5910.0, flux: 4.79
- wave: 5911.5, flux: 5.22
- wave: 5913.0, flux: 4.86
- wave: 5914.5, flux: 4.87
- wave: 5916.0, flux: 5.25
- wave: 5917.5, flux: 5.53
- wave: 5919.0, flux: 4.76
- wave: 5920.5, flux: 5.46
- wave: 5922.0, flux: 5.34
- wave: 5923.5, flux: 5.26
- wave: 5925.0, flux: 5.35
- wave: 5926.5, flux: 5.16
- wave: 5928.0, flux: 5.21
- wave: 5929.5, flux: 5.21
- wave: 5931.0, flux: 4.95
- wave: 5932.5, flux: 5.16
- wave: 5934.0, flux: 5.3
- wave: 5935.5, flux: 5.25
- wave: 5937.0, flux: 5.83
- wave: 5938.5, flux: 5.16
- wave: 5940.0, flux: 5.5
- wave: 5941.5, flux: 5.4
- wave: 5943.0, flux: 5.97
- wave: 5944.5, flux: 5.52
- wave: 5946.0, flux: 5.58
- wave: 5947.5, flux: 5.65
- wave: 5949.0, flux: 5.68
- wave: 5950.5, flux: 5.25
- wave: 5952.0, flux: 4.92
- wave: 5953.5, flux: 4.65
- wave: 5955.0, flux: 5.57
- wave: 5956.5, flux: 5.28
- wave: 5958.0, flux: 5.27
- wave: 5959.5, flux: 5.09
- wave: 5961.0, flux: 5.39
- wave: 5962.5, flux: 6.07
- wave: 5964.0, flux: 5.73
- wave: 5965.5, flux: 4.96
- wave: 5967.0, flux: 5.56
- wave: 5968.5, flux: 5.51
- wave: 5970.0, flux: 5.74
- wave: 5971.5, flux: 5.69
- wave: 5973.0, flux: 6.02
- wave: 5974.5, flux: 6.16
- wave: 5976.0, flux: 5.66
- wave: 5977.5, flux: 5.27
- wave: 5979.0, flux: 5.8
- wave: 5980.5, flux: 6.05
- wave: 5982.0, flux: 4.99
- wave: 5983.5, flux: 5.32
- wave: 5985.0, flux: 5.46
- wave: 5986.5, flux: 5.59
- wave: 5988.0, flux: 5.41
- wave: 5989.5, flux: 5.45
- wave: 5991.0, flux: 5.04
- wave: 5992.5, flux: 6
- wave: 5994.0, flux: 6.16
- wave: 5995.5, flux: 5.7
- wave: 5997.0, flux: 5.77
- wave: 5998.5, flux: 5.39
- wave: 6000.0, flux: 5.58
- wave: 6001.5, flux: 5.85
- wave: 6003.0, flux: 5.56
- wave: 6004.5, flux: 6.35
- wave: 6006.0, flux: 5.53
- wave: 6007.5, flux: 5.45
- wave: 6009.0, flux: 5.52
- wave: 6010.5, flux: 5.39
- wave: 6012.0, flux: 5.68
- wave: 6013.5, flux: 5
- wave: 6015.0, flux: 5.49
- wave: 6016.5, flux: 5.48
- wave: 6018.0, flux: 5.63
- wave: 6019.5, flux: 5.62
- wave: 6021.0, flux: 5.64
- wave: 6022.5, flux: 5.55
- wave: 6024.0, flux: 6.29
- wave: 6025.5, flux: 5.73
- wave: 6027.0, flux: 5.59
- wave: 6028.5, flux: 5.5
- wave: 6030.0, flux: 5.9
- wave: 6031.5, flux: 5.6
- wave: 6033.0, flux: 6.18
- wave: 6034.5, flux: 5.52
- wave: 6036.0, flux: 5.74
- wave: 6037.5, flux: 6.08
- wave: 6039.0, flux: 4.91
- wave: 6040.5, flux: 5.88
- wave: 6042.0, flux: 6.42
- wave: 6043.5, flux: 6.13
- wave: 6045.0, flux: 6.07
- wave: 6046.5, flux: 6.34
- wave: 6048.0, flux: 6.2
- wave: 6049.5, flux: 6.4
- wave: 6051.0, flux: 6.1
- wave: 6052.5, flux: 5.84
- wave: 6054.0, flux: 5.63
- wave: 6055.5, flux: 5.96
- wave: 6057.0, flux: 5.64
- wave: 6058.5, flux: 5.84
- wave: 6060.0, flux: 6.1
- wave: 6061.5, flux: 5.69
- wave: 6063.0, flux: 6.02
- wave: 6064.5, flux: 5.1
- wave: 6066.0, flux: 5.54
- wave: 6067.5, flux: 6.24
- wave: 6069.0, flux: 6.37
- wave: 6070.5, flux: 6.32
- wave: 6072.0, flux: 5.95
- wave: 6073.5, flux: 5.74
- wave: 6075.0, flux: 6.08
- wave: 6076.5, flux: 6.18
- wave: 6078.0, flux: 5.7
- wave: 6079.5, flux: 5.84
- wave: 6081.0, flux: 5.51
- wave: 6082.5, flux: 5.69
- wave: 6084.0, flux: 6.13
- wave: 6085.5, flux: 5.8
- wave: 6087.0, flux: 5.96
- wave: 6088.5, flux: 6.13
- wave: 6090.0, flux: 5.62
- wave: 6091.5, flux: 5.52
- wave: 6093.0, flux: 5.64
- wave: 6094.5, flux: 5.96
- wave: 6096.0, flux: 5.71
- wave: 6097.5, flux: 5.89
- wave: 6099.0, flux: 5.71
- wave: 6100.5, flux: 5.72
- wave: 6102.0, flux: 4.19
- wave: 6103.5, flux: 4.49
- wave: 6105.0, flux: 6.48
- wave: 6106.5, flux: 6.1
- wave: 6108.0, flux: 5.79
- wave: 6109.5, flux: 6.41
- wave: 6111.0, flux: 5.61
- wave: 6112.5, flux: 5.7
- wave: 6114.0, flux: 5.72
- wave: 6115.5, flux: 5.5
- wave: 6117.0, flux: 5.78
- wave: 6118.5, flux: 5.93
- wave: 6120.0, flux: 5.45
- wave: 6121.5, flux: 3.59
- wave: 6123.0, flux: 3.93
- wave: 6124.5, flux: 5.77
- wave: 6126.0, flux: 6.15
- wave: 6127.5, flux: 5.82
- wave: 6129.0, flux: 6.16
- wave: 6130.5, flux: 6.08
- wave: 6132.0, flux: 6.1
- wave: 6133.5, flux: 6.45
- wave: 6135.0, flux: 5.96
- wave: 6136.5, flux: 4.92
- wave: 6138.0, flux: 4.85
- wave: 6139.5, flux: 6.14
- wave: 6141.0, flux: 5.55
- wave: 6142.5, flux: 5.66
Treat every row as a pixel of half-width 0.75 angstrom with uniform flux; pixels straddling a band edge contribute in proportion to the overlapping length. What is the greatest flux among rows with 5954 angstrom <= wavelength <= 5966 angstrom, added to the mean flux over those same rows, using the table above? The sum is 11.5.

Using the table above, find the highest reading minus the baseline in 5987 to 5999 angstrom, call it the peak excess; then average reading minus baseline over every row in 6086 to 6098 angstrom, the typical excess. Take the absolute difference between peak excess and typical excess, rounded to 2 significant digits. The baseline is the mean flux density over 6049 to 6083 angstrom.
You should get 0.36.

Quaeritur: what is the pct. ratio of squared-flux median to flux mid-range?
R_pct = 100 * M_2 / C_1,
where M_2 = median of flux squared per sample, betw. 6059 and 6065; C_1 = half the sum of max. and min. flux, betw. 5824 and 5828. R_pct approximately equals 661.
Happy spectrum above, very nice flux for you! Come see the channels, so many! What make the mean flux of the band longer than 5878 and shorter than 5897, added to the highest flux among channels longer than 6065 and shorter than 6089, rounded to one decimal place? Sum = 9.8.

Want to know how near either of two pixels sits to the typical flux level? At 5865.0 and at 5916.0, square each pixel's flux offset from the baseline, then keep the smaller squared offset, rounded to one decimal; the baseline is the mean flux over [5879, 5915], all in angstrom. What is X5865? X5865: 1.6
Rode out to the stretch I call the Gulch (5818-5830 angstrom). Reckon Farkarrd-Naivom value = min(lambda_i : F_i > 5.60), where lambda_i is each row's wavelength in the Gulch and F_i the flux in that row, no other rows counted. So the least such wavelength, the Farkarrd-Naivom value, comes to 5820.0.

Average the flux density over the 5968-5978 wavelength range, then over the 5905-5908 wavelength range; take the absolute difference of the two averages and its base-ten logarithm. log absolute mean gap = -0.27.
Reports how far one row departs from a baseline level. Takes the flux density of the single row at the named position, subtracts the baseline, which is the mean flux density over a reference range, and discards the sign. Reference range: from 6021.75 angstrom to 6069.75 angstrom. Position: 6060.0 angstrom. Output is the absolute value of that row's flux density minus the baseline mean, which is 0.22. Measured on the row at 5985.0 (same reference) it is 0.42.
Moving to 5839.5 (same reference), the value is 0.03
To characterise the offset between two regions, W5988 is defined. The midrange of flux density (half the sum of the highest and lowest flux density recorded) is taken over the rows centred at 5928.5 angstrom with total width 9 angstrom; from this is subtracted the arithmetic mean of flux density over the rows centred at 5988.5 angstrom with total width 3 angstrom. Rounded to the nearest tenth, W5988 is -0.3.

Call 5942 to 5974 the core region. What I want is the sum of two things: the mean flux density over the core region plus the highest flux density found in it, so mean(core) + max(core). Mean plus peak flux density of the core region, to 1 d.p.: 11.6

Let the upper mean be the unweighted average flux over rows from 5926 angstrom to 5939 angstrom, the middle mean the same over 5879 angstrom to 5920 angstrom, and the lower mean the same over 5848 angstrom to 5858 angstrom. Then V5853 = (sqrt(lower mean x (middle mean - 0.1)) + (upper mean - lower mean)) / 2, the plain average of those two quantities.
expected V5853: 2.25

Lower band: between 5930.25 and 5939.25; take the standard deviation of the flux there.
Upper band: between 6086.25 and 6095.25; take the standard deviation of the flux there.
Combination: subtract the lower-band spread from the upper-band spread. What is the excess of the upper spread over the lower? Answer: -0.05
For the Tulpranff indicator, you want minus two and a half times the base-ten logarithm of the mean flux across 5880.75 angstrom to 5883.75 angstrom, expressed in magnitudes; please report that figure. -1.71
